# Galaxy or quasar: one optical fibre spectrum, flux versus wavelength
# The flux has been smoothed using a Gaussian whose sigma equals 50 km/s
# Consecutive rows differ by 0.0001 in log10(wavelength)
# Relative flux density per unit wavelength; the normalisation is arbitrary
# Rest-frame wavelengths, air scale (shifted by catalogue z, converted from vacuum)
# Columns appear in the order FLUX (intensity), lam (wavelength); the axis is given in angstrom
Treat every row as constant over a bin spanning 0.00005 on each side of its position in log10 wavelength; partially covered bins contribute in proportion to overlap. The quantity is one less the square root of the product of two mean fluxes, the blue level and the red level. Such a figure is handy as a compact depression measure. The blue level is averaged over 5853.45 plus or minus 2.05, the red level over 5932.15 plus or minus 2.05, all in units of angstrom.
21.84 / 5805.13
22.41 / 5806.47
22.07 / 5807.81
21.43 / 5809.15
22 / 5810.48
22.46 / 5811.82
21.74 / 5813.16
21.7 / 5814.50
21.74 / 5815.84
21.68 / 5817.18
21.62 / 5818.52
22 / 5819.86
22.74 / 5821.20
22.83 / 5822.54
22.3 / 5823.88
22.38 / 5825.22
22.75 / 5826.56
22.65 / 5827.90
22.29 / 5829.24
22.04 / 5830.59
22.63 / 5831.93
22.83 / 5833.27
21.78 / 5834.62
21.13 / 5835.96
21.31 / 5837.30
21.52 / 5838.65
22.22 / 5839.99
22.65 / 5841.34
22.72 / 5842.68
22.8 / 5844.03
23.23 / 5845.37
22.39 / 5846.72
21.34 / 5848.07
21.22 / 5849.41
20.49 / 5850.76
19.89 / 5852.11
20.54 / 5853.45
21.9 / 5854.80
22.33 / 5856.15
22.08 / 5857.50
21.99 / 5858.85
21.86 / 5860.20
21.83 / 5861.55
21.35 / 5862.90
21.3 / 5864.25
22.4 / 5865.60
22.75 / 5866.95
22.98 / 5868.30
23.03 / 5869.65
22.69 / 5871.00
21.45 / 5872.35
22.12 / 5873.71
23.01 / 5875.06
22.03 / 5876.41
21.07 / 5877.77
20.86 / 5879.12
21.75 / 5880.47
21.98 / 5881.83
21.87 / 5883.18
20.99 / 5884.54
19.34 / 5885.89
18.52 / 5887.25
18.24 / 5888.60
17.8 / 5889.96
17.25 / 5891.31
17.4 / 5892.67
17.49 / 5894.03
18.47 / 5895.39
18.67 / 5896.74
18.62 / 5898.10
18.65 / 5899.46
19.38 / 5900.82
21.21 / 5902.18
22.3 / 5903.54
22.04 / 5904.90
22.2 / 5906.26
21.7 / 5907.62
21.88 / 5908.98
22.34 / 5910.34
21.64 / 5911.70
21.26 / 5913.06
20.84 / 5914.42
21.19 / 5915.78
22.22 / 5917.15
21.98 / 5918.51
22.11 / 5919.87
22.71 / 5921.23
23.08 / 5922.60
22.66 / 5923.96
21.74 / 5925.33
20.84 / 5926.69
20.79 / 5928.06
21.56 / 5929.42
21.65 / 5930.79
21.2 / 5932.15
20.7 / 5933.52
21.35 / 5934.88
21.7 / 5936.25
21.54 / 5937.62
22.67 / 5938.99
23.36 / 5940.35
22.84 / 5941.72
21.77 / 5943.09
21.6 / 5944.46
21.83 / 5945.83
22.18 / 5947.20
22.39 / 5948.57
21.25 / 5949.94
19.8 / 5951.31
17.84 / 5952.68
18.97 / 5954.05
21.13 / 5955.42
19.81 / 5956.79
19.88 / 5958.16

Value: -20.0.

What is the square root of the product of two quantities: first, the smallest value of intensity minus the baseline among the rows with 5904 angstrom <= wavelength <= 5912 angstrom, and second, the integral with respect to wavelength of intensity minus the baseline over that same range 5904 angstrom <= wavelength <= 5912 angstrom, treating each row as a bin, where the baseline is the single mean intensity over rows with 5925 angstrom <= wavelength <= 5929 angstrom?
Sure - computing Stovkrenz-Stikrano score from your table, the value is 1.9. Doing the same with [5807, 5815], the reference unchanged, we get 1.4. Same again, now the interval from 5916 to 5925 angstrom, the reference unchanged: 3.1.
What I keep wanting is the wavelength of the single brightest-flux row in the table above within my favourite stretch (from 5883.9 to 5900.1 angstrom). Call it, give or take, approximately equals 5884.54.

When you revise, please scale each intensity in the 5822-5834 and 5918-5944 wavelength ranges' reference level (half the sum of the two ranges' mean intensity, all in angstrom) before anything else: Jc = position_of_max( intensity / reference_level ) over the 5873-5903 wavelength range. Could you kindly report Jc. 5875.06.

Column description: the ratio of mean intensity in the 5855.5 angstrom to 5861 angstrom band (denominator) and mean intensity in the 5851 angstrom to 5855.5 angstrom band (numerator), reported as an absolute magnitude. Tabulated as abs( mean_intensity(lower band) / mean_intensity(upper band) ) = 0.94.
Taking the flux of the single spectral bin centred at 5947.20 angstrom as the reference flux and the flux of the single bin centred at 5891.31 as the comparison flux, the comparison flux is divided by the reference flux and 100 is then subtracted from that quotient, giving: -99.2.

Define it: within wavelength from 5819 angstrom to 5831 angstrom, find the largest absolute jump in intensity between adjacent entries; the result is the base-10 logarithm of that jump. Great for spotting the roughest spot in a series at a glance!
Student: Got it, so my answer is -0.13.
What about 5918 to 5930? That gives -0.04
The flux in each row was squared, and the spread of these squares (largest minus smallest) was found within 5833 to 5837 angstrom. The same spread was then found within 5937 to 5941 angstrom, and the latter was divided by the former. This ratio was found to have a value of 1.1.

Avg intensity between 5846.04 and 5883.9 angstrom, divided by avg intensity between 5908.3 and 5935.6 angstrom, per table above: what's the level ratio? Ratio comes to 1.01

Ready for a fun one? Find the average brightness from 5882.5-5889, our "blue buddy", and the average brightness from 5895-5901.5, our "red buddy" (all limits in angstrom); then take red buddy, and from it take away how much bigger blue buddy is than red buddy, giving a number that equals 17.7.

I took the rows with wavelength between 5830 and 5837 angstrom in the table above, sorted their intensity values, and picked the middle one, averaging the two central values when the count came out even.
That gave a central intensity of 22.0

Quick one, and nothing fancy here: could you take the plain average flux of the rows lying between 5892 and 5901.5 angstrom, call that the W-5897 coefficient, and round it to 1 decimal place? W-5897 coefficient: 18.4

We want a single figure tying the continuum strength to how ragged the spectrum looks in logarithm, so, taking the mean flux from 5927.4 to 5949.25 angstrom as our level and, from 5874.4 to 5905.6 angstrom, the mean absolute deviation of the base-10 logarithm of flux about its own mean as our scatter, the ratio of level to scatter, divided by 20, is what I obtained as 29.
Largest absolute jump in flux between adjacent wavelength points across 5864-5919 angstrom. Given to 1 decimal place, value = 1.8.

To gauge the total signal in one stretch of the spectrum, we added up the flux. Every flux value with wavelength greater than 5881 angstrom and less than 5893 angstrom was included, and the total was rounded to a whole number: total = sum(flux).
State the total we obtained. 173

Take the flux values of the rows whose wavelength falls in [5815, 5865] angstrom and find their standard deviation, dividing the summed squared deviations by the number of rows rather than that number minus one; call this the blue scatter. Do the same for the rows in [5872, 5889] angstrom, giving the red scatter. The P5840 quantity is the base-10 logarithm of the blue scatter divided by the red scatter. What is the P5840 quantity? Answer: -0.28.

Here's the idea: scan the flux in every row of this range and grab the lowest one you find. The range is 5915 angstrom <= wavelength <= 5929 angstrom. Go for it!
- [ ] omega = 20.79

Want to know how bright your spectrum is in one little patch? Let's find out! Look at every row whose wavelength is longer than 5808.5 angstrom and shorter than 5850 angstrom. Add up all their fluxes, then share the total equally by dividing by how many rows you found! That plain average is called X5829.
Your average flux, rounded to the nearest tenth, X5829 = 22.1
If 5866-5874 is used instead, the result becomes 22.5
